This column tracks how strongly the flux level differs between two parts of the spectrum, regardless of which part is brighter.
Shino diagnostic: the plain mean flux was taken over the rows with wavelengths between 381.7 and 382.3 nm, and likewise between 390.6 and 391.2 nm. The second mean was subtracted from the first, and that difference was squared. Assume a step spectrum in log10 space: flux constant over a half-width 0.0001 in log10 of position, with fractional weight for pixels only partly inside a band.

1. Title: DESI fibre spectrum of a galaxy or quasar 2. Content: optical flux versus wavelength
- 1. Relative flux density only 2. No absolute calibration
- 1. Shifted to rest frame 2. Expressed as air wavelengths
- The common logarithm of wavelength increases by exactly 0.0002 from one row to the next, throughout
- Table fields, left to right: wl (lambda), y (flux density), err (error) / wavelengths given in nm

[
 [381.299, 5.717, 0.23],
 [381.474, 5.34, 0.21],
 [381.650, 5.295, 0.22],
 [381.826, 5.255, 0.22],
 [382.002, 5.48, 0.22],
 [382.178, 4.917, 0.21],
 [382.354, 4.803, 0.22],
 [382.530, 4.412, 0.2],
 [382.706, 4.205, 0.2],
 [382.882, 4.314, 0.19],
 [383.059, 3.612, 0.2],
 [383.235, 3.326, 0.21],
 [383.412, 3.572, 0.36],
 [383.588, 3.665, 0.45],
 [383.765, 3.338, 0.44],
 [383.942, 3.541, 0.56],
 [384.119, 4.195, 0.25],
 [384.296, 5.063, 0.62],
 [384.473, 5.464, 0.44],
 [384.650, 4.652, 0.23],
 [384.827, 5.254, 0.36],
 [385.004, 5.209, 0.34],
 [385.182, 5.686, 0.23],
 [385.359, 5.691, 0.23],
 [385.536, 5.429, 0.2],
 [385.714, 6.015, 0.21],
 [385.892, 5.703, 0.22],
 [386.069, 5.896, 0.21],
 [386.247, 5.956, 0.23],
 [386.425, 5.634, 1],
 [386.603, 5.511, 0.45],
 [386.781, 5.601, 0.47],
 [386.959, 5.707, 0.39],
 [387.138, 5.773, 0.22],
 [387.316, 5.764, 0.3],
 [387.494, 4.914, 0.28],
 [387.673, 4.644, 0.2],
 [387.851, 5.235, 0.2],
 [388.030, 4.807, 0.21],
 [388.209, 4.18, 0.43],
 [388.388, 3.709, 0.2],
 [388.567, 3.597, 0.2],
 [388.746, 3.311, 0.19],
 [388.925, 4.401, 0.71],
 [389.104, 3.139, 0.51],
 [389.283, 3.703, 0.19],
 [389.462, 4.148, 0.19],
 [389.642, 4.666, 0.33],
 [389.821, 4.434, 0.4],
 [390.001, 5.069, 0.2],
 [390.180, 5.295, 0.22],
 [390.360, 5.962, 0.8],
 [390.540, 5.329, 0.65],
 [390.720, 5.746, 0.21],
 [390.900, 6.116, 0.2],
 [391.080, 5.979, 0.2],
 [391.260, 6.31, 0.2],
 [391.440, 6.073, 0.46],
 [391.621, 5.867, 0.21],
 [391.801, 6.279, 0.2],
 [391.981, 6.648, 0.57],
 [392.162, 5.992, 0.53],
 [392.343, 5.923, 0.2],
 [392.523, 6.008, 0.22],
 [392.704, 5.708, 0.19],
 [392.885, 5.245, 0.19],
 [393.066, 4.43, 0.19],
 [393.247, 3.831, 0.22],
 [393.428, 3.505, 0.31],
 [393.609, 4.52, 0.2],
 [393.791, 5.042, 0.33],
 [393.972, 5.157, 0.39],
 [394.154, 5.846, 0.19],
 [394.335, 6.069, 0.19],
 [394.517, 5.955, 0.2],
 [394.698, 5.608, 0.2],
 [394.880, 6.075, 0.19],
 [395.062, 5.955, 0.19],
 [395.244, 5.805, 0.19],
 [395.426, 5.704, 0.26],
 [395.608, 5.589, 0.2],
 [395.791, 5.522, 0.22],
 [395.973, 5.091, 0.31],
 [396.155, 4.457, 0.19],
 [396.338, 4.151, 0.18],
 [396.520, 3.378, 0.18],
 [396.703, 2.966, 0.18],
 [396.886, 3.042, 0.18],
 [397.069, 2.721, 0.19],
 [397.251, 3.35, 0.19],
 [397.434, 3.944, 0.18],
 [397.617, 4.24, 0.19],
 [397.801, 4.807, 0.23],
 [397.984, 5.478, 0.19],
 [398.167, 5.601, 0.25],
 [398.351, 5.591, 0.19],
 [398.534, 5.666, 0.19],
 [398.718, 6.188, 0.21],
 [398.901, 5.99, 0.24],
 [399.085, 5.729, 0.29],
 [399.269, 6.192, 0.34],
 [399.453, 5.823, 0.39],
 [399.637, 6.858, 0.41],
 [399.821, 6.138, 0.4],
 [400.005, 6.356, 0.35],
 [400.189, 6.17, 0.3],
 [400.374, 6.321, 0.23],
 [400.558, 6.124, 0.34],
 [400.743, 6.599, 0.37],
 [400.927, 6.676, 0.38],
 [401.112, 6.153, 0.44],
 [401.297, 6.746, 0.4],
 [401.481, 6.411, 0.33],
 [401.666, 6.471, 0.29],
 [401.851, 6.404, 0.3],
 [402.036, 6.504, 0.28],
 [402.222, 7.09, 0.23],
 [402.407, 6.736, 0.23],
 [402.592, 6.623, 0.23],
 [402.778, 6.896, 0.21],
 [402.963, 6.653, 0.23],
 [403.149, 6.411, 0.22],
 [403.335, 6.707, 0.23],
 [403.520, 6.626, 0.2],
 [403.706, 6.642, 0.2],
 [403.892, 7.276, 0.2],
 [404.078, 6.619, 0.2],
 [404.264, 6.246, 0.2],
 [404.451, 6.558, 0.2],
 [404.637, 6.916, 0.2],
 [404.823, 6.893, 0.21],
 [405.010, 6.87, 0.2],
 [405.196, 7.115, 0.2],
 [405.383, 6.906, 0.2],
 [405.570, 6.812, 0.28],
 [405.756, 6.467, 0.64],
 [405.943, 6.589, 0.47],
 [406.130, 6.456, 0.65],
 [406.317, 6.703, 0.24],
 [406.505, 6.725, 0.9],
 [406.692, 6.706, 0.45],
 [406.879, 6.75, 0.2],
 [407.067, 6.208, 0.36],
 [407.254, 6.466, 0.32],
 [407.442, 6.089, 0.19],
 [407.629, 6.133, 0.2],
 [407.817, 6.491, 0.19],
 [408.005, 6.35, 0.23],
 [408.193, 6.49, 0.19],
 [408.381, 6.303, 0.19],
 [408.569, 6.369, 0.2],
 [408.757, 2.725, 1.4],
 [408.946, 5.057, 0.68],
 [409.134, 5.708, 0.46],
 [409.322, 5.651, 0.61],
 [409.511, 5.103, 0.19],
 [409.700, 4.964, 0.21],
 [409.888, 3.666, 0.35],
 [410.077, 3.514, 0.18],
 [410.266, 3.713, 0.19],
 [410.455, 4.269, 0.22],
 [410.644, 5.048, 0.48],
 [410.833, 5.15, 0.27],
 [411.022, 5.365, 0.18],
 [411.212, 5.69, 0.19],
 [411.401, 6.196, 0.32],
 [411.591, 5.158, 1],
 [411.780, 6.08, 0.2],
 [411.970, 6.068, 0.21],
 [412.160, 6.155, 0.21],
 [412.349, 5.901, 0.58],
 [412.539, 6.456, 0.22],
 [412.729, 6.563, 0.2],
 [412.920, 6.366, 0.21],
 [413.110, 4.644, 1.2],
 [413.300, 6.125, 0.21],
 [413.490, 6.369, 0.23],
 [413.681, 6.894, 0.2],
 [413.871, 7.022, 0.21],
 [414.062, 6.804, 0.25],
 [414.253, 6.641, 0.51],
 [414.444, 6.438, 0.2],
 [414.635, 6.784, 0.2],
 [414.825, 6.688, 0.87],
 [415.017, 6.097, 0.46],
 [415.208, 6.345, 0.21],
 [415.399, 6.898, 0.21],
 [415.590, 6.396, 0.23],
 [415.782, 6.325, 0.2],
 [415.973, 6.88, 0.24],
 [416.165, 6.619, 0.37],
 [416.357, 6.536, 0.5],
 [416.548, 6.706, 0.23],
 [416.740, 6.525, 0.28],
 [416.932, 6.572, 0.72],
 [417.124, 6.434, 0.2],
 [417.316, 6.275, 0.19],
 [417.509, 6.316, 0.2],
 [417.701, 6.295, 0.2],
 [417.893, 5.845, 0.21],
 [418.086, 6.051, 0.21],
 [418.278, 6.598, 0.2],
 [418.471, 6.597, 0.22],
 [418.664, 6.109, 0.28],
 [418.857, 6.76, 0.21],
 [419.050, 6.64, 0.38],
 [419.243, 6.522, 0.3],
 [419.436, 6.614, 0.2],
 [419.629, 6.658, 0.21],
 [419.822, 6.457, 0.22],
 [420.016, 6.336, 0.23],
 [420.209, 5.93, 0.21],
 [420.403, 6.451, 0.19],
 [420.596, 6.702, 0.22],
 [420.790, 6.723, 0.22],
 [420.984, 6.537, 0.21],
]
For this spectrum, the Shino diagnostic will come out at 0.5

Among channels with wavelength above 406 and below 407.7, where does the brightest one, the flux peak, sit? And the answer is 406.879 nm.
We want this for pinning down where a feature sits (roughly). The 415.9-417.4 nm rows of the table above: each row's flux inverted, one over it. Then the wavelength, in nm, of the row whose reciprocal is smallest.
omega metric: 415.973 nm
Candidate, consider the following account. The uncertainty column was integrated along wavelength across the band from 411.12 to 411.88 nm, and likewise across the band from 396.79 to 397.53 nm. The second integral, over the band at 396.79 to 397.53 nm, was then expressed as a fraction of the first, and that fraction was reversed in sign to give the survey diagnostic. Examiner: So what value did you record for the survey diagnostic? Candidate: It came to -0.4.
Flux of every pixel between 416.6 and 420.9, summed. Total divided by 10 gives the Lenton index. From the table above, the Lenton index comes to 14.1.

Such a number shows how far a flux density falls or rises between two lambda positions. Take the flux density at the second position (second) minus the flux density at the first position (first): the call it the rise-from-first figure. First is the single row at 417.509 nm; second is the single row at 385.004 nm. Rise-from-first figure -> -1.11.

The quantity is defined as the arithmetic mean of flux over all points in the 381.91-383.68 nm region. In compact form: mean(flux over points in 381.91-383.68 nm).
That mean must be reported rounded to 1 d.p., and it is 4.2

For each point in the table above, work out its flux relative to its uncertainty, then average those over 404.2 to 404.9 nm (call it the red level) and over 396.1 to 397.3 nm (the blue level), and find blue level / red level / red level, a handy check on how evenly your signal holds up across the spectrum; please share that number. 0.017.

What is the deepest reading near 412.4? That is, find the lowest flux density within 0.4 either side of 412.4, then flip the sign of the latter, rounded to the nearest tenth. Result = -5.9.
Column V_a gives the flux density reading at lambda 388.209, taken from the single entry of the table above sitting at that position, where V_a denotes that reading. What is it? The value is 4.18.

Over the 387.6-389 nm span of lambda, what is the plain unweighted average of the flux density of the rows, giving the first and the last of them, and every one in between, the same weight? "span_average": 4.2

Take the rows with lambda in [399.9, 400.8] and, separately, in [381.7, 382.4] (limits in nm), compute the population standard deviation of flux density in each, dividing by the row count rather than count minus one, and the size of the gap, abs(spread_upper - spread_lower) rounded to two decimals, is 0.10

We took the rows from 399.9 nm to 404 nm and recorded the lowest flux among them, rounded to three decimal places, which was 6.124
